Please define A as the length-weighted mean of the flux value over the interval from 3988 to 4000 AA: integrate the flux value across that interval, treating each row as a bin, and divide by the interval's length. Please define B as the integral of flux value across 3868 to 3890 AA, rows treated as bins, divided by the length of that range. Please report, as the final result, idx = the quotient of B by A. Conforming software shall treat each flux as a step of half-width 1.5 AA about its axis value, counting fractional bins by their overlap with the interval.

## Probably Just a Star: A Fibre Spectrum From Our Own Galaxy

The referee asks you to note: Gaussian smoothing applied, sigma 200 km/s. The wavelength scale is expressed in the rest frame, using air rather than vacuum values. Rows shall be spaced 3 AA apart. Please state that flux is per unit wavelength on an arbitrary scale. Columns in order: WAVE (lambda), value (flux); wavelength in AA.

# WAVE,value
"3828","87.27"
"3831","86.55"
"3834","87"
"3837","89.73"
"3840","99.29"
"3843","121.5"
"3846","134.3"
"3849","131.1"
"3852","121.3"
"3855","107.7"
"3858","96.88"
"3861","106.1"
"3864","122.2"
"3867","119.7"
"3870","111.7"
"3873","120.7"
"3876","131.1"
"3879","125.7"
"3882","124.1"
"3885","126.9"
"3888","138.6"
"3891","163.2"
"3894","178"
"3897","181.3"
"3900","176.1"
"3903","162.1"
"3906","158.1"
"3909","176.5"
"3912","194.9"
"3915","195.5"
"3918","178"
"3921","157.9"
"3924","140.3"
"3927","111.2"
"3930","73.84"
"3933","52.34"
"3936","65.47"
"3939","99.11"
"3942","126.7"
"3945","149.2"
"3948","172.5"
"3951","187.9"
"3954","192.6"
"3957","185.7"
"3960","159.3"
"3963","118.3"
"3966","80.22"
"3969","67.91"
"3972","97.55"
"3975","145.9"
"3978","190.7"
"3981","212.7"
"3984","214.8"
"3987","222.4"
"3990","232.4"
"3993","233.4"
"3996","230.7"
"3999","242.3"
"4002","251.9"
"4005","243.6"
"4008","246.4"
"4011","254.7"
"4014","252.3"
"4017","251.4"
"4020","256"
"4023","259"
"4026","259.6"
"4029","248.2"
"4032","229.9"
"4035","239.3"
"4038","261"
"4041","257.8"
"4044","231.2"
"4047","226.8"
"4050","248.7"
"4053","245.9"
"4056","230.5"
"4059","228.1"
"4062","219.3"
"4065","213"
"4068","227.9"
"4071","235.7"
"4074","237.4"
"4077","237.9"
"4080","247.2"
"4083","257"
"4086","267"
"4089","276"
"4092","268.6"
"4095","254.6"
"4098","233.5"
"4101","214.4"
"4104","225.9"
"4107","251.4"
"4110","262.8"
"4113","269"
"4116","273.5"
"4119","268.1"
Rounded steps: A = 234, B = 126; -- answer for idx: 0.54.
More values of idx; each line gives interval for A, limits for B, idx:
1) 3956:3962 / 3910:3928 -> 0.99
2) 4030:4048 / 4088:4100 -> 1.06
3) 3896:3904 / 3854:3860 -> 0.59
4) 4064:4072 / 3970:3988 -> 0.78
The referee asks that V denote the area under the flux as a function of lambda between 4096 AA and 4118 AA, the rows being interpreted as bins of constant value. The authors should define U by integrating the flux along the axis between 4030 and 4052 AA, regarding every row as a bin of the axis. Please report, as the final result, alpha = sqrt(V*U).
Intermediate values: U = 5331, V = 5453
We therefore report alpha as 5392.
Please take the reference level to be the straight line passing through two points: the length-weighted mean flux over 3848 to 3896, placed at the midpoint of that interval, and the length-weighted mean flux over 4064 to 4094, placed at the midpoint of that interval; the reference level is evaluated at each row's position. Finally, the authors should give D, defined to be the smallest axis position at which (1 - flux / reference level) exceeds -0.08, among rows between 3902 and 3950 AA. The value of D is 3906 AA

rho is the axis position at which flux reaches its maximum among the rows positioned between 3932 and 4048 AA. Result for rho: 4038 AA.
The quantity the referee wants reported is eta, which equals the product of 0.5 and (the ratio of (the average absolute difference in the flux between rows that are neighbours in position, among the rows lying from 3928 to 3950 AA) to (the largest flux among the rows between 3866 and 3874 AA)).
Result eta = 0.098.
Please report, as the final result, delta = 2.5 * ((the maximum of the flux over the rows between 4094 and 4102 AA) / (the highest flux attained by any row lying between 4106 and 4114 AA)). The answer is 2.4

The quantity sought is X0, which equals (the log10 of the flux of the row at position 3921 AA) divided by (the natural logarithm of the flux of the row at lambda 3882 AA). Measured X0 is 0.46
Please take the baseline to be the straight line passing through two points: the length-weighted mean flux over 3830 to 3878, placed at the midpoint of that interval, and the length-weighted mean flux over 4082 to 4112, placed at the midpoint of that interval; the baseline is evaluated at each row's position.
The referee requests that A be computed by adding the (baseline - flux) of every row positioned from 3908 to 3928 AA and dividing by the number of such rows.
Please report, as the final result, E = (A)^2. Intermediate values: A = -16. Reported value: 261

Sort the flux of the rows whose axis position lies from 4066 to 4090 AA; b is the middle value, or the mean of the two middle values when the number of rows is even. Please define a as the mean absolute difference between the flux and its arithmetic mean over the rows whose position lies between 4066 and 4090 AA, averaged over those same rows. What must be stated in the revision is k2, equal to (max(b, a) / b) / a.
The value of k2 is 0.072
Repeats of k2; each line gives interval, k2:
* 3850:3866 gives 0.115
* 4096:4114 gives 0.055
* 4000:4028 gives 0.247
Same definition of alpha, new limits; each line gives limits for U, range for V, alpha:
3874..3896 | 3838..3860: 2809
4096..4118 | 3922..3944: 3432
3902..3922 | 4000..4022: 4401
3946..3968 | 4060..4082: 4162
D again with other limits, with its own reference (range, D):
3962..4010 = 3963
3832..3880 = 3834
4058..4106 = 4059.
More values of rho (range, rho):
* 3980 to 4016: 4011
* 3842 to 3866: 3846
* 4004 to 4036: 4026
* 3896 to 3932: 3915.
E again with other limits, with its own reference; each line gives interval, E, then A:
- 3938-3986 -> 558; 24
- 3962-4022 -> 130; -11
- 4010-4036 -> 1691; -41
